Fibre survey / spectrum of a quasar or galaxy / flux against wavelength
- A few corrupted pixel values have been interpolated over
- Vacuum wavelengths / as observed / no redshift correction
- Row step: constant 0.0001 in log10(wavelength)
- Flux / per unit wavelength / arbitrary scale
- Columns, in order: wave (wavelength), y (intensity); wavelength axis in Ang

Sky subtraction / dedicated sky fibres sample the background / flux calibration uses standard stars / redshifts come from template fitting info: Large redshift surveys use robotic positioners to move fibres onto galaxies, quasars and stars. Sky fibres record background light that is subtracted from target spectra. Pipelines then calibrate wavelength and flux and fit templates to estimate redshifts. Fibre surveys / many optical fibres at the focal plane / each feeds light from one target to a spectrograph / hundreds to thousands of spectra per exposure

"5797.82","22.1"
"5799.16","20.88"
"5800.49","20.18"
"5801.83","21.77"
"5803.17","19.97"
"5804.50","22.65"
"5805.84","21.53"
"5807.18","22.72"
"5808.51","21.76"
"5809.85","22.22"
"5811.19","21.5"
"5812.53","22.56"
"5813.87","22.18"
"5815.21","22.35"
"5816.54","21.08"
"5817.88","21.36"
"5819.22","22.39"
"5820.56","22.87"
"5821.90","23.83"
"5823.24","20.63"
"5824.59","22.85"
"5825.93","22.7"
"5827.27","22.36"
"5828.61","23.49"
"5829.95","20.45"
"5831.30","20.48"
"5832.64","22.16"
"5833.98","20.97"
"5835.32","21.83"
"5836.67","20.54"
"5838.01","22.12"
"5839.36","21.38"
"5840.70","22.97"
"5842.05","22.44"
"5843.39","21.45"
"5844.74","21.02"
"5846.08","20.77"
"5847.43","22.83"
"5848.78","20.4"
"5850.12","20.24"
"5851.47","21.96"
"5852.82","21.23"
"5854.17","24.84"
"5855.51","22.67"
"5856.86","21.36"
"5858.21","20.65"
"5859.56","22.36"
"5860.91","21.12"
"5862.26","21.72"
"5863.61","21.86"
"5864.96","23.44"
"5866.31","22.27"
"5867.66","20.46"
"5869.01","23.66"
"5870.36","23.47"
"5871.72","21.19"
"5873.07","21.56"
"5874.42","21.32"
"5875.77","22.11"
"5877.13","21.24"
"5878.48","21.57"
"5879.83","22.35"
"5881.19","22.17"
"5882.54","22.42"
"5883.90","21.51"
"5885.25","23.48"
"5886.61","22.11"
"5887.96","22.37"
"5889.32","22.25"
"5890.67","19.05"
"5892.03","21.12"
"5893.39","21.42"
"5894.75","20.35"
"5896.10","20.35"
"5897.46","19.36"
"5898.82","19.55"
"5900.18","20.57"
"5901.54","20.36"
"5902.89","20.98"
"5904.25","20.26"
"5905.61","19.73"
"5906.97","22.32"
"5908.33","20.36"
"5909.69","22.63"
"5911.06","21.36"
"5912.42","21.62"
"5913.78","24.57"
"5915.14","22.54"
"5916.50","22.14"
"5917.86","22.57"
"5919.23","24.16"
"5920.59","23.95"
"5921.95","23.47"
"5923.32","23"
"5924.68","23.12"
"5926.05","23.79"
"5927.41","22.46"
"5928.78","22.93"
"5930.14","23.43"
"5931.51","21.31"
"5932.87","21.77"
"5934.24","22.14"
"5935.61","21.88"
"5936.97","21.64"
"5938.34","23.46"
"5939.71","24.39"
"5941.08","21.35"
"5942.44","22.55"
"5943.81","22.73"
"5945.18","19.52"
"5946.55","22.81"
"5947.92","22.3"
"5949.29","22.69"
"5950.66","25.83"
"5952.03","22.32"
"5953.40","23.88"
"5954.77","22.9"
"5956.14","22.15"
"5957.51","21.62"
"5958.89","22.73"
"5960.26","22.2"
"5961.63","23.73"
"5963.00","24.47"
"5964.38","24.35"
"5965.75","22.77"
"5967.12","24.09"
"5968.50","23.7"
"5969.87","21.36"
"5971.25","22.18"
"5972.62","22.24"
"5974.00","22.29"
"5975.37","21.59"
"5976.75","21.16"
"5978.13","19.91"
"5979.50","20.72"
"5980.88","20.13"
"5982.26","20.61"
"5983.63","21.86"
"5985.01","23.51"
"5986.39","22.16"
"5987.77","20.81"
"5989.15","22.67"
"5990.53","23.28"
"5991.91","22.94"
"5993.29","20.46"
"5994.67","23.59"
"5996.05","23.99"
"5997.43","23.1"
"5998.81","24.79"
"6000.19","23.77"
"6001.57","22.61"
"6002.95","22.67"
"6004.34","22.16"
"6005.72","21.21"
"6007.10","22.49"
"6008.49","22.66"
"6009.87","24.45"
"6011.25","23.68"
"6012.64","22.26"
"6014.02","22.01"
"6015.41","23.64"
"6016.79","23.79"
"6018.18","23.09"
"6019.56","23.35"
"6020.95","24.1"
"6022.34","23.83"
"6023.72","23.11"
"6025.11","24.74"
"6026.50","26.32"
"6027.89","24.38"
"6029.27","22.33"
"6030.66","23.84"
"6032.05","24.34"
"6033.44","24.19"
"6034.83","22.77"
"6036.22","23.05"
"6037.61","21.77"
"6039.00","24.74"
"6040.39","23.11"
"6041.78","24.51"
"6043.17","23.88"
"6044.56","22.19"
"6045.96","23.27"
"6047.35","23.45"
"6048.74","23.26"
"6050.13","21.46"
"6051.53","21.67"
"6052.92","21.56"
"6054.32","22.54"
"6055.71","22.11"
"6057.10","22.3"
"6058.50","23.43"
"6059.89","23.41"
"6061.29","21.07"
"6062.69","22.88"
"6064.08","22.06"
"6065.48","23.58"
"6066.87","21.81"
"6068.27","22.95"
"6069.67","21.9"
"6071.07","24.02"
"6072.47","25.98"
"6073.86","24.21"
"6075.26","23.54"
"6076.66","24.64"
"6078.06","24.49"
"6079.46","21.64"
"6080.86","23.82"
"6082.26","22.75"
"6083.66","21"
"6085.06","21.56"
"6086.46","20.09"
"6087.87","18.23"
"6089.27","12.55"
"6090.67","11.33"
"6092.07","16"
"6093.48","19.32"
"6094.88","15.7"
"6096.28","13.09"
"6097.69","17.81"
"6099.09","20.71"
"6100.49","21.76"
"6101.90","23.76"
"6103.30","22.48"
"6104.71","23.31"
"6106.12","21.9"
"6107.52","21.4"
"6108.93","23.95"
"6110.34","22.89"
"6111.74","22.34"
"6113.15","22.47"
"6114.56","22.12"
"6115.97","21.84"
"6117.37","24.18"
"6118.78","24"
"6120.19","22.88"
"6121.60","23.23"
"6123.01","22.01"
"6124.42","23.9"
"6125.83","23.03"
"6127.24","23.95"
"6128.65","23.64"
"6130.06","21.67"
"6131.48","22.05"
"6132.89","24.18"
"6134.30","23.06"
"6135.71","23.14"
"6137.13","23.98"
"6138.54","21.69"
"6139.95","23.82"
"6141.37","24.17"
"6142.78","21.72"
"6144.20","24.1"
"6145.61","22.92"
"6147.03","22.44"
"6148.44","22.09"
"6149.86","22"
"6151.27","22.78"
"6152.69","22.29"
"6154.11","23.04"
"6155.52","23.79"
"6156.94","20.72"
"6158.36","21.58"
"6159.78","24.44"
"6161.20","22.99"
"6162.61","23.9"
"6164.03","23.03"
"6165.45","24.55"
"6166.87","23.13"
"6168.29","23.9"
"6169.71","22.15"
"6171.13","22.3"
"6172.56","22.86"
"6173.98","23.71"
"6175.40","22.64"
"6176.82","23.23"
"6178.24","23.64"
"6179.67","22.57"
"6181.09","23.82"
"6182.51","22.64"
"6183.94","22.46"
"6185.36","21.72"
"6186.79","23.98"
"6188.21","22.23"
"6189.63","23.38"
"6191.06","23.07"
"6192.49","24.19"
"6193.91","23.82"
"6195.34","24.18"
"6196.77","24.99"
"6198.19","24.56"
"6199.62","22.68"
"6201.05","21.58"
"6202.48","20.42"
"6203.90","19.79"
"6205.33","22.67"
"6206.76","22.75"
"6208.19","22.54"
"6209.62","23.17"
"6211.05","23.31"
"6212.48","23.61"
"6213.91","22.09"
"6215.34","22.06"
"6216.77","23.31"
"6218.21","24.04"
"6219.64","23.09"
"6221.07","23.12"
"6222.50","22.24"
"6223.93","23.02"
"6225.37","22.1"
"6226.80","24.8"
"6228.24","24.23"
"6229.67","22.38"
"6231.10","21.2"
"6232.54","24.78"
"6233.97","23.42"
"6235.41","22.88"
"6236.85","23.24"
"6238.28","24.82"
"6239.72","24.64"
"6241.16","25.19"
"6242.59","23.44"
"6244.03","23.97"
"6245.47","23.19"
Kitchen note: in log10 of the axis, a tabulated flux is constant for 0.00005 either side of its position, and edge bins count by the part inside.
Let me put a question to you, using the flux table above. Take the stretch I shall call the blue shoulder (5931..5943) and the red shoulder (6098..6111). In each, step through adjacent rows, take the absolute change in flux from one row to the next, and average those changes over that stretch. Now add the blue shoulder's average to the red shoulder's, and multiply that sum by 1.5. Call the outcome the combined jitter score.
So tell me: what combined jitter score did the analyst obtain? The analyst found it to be 3.6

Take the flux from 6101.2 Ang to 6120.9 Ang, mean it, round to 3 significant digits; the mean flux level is 22.8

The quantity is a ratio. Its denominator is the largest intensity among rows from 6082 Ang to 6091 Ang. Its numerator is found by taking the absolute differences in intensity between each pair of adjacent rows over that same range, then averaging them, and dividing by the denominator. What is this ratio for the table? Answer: 0.09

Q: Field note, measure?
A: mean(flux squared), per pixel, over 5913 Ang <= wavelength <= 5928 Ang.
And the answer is 541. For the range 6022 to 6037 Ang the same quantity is 572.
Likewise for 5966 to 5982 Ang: 475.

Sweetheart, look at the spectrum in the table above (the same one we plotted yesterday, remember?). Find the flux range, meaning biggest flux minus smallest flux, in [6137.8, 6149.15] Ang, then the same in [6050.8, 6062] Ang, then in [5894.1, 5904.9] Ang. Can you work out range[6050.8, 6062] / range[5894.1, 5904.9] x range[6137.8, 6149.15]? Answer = 3.6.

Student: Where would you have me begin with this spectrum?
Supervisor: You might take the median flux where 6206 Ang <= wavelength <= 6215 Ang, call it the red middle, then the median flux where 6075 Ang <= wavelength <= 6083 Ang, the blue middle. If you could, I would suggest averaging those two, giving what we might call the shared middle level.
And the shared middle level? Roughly 23.3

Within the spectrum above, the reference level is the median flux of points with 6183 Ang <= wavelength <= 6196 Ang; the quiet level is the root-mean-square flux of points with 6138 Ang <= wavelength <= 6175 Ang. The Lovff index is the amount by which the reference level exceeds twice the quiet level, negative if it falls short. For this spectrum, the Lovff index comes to -22.5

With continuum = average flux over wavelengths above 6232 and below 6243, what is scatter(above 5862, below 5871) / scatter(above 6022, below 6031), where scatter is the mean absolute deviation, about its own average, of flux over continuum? 1.0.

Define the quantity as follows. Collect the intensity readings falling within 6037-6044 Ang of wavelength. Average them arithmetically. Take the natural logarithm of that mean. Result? 3.16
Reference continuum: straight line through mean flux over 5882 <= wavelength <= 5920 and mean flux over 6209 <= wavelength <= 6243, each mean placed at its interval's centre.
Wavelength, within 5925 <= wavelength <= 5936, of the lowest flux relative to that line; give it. 5931.51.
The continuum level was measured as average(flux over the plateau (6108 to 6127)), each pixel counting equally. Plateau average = 23.0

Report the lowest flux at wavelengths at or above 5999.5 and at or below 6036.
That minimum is 21.21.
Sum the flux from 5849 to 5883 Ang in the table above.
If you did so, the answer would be 549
